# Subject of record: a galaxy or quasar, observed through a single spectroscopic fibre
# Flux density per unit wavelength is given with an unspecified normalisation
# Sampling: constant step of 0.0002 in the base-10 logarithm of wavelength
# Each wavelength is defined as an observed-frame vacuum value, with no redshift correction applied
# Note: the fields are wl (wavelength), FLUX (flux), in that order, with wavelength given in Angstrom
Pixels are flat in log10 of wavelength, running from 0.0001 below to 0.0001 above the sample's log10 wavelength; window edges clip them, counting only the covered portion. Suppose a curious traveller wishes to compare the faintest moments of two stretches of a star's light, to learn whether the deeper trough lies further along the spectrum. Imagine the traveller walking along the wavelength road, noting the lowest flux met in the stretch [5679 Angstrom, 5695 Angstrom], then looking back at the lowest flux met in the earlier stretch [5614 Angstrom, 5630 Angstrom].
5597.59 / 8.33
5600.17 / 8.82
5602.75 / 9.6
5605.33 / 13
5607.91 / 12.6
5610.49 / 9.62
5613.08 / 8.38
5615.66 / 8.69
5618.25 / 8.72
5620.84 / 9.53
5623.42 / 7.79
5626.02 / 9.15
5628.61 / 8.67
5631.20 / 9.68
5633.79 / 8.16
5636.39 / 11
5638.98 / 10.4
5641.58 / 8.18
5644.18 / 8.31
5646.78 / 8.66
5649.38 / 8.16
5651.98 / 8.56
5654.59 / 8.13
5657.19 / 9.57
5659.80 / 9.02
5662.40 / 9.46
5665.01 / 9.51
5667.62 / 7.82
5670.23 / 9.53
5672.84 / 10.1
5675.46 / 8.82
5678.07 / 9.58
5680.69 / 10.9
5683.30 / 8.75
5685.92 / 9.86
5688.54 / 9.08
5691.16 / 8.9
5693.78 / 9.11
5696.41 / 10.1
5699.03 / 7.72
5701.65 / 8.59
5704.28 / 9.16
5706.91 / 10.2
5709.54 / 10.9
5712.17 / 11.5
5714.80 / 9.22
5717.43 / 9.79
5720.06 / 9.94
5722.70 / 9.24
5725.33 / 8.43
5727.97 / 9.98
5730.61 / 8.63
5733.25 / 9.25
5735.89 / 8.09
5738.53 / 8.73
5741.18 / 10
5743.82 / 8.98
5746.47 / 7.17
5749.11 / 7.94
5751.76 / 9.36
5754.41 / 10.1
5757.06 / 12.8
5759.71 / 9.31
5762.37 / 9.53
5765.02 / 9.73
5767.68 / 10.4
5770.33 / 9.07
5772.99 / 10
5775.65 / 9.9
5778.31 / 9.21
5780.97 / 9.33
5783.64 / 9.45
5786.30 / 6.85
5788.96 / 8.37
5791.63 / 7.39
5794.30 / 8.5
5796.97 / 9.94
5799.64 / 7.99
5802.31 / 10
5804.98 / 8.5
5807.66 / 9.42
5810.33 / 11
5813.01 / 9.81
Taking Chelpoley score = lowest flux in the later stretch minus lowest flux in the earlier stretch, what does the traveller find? 1.0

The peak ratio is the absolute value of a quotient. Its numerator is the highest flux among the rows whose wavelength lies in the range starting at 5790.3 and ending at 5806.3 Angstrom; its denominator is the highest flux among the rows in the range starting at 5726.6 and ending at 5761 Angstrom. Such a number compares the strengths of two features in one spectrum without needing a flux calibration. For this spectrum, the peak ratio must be 0.78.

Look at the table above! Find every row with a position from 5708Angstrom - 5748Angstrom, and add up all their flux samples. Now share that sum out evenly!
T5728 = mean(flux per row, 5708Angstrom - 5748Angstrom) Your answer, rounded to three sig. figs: 9.32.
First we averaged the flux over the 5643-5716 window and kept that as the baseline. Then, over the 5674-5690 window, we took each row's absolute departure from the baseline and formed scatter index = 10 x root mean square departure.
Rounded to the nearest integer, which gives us 8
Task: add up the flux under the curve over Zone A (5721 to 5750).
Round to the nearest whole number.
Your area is 255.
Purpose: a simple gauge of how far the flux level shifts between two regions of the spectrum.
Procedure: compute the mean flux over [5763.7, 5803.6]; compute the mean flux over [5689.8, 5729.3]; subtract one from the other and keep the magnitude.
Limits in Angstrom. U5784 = 0.4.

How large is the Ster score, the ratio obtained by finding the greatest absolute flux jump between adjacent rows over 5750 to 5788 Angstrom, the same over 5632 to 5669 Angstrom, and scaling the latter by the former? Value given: 0.81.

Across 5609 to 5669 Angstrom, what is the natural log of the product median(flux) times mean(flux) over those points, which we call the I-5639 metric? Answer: 4.35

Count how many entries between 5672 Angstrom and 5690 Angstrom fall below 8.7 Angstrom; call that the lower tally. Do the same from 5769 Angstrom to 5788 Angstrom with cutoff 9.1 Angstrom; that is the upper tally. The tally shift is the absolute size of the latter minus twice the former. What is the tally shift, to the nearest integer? 2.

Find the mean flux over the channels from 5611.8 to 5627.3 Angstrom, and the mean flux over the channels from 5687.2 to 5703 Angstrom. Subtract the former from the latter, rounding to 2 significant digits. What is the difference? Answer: 0.21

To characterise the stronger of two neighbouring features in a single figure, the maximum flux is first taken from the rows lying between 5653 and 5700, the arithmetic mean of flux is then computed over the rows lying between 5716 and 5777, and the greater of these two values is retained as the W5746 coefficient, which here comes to 10.9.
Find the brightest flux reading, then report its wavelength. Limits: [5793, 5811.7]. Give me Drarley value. 5810.33 Angstrom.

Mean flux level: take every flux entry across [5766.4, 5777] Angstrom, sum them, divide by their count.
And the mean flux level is 9.8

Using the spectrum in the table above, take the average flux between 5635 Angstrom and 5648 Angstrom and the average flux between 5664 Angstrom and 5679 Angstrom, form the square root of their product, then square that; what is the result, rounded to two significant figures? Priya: 86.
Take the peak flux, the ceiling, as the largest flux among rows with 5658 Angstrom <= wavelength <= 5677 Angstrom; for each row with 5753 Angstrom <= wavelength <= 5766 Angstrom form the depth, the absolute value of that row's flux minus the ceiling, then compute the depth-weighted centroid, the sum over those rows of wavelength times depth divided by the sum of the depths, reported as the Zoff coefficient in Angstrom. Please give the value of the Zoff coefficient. 5758.9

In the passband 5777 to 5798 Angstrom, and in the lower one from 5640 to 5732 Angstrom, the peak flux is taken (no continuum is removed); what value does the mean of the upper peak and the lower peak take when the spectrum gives 10.7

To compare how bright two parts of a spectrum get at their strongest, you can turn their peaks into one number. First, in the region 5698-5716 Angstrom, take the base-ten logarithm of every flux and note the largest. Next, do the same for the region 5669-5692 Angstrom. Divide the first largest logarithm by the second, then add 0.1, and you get 1.12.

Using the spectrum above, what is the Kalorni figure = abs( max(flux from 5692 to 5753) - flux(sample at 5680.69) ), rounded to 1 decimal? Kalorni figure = 0.6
